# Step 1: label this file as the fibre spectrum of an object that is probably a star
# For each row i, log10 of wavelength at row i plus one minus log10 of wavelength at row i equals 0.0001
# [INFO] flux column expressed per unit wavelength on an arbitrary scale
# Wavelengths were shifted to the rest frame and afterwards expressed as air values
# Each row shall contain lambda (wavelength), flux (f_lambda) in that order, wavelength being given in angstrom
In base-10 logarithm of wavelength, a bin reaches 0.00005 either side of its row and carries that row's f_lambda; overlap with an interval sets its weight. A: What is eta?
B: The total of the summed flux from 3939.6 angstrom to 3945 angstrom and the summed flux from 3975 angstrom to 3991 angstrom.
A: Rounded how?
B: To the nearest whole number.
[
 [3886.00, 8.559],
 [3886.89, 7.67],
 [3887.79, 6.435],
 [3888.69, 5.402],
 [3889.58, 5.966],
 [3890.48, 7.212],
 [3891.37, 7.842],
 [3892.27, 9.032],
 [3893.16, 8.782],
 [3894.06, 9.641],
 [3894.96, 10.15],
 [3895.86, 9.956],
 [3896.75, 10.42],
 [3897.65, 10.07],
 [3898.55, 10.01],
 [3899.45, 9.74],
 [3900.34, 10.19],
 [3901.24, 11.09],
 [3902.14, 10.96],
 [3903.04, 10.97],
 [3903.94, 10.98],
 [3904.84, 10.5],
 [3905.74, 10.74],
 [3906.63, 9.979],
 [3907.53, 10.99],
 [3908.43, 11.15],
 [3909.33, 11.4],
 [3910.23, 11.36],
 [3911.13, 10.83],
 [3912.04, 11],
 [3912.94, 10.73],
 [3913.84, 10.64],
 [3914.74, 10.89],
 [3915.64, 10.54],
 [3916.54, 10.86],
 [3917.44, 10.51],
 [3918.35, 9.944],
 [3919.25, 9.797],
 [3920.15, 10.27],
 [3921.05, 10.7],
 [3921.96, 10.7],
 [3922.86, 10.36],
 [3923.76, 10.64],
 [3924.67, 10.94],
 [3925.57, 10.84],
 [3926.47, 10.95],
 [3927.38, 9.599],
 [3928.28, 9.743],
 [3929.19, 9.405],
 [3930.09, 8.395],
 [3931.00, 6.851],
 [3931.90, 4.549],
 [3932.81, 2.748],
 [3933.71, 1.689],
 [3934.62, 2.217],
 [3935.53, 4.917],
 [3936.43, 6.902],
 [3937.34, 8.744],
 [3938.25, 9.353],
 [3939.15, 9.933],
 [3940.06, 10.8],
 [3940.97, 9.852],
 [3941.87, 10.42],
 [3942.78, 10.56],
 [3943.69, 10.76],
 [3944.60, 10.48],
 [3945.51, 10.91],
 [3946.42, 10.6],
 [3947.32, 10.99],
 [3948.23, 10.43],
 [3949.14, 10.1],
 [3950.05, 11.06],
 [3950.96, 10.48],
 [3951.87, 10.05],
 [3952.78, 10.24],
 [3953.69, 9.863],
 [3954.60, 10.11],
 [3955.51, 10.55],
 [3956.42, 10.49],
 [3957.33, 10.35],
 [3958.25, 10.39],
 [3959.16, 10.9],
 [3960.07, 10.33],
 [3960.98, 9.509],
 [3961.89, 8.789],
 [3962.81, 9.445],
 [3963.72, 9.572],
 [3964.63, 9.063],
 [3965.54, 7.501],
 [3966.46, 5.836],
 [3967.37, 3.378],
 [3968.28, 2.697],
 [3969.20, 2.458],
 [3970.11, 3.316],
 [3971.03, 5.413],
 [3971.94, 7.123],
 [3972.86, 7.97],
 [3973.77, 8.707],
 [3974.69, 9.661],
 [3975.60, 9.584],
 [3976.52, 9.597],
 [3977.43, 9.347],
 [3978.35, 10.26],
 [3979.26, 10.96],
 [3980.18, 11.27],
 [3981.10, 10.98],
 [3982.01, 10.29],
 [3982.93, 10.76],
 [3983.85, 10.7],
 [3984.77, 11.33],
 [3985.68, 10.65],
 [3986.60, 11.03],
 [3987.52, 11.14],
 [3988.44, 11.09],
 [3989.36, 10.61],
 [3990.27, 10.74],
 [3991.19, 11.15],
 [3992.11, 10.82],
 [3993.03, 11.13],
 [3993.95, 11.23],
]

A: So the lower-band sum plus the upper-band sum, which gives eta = 243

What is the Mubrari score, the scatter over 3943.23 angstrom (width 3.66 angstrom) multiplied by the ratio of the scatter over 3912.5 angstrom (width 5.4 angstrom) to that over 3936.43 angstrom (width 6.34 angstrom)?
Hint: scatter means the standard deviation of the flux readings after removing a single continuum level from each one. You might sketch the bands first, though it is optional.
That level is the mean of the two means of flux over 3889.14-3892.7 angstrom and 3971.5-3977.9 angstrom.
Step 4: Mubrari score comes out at 0.01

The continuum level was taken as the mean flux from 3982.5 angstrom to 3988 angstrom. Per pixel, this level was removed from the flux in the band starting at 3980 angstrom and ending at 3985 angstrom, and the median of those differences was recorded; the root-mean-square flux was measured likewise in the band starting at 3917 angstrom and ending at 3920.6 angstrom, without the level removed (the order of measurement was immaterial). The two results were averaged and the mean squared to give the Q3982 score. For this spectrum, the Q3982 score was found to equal 25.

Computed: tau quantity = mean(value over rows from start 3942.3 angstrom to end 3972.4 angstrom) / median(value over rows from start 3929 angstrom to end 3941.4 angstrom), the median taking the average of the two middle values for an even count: 1.2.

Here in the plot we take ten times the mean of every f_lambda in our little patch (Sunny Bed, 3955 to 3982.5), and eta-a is 85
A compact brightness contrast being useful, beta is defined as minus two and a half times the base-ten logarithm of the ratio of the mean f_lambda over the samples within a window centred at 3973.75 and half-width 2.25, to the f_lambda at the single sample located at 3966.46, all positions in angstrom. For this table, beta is -0.42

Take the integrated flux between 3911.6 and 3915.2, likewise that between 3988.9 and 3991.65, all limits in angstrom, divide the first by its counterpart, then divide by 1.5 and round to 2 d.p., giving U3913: 0.87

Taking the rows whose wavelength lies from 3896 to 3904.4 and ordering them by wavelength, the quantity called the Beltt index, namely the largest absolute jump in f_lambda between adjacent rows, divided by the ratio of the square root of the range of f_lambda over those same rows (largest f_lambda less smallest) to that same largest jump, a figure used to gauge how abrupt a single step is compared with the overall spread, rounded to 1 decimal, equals 0.7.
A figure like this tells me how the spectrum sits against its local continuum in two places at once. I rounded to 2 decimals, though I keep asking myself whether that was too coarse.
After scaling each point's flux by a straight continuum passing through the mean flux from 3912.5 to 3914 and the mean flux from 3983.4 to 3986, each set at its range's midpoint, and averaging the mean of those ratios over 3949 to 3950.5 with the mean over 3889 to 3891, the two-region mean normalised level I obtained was 0.80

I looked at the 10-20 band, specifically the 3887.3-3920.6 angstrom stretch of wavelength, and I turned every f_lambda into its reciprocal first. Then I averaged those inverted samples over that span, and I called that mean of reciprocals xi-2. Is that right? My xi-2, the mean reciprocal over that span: 0.104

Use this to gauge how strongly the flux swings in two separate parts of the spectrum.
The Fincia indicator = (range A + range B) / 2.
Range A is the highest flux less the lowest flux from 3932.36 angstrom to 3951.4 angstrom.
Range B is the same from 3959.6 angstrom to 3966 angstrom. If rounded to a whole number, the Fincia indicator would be 6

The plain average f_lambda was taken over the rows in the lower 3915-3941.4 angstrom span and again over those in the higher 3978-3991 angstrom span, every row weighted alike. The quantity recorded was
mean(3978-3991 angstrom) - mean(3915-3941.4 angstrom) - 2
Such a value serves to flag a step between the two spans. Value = 0.1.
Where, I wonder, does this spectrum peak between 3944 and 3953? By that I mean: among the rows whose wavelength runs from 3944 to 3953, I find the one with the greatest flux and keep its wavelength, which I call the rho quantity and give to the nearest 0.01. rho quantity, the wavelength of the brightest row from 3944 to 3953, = 3950.05 angstrom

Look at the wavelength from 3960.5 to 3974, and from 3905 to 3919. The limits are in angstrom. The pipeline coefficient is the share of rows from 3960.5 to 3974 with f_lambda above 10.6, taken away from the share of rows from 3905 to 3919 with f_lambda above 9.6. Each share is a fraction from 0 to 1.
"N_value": 1.0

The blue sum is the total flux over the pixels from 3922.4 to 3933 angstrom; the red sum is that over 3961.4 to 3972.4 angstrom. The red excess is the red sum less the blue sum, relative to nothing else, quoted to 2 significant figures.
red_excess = -30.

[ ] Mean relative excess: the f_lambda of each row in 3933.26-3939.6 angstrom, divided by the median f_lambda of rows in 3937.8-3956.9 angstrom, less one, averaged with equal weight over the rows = -0.40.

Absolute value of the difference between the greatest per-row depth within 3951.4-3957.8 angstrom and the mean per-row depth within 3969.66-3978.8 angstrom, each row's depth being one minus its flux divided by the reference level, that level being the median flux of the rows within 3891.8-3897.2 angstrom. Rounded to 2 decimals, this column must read 0.18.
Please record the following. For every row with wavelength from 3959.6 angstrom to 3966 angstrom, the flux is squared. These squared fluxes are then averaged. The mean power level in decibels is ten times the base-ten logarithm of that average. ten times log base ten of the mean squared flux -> 19.3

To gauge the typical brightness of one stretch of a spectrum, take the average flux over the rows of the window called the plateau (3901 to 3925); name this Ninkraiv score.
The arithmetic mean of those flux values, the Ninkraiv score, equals 10.7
